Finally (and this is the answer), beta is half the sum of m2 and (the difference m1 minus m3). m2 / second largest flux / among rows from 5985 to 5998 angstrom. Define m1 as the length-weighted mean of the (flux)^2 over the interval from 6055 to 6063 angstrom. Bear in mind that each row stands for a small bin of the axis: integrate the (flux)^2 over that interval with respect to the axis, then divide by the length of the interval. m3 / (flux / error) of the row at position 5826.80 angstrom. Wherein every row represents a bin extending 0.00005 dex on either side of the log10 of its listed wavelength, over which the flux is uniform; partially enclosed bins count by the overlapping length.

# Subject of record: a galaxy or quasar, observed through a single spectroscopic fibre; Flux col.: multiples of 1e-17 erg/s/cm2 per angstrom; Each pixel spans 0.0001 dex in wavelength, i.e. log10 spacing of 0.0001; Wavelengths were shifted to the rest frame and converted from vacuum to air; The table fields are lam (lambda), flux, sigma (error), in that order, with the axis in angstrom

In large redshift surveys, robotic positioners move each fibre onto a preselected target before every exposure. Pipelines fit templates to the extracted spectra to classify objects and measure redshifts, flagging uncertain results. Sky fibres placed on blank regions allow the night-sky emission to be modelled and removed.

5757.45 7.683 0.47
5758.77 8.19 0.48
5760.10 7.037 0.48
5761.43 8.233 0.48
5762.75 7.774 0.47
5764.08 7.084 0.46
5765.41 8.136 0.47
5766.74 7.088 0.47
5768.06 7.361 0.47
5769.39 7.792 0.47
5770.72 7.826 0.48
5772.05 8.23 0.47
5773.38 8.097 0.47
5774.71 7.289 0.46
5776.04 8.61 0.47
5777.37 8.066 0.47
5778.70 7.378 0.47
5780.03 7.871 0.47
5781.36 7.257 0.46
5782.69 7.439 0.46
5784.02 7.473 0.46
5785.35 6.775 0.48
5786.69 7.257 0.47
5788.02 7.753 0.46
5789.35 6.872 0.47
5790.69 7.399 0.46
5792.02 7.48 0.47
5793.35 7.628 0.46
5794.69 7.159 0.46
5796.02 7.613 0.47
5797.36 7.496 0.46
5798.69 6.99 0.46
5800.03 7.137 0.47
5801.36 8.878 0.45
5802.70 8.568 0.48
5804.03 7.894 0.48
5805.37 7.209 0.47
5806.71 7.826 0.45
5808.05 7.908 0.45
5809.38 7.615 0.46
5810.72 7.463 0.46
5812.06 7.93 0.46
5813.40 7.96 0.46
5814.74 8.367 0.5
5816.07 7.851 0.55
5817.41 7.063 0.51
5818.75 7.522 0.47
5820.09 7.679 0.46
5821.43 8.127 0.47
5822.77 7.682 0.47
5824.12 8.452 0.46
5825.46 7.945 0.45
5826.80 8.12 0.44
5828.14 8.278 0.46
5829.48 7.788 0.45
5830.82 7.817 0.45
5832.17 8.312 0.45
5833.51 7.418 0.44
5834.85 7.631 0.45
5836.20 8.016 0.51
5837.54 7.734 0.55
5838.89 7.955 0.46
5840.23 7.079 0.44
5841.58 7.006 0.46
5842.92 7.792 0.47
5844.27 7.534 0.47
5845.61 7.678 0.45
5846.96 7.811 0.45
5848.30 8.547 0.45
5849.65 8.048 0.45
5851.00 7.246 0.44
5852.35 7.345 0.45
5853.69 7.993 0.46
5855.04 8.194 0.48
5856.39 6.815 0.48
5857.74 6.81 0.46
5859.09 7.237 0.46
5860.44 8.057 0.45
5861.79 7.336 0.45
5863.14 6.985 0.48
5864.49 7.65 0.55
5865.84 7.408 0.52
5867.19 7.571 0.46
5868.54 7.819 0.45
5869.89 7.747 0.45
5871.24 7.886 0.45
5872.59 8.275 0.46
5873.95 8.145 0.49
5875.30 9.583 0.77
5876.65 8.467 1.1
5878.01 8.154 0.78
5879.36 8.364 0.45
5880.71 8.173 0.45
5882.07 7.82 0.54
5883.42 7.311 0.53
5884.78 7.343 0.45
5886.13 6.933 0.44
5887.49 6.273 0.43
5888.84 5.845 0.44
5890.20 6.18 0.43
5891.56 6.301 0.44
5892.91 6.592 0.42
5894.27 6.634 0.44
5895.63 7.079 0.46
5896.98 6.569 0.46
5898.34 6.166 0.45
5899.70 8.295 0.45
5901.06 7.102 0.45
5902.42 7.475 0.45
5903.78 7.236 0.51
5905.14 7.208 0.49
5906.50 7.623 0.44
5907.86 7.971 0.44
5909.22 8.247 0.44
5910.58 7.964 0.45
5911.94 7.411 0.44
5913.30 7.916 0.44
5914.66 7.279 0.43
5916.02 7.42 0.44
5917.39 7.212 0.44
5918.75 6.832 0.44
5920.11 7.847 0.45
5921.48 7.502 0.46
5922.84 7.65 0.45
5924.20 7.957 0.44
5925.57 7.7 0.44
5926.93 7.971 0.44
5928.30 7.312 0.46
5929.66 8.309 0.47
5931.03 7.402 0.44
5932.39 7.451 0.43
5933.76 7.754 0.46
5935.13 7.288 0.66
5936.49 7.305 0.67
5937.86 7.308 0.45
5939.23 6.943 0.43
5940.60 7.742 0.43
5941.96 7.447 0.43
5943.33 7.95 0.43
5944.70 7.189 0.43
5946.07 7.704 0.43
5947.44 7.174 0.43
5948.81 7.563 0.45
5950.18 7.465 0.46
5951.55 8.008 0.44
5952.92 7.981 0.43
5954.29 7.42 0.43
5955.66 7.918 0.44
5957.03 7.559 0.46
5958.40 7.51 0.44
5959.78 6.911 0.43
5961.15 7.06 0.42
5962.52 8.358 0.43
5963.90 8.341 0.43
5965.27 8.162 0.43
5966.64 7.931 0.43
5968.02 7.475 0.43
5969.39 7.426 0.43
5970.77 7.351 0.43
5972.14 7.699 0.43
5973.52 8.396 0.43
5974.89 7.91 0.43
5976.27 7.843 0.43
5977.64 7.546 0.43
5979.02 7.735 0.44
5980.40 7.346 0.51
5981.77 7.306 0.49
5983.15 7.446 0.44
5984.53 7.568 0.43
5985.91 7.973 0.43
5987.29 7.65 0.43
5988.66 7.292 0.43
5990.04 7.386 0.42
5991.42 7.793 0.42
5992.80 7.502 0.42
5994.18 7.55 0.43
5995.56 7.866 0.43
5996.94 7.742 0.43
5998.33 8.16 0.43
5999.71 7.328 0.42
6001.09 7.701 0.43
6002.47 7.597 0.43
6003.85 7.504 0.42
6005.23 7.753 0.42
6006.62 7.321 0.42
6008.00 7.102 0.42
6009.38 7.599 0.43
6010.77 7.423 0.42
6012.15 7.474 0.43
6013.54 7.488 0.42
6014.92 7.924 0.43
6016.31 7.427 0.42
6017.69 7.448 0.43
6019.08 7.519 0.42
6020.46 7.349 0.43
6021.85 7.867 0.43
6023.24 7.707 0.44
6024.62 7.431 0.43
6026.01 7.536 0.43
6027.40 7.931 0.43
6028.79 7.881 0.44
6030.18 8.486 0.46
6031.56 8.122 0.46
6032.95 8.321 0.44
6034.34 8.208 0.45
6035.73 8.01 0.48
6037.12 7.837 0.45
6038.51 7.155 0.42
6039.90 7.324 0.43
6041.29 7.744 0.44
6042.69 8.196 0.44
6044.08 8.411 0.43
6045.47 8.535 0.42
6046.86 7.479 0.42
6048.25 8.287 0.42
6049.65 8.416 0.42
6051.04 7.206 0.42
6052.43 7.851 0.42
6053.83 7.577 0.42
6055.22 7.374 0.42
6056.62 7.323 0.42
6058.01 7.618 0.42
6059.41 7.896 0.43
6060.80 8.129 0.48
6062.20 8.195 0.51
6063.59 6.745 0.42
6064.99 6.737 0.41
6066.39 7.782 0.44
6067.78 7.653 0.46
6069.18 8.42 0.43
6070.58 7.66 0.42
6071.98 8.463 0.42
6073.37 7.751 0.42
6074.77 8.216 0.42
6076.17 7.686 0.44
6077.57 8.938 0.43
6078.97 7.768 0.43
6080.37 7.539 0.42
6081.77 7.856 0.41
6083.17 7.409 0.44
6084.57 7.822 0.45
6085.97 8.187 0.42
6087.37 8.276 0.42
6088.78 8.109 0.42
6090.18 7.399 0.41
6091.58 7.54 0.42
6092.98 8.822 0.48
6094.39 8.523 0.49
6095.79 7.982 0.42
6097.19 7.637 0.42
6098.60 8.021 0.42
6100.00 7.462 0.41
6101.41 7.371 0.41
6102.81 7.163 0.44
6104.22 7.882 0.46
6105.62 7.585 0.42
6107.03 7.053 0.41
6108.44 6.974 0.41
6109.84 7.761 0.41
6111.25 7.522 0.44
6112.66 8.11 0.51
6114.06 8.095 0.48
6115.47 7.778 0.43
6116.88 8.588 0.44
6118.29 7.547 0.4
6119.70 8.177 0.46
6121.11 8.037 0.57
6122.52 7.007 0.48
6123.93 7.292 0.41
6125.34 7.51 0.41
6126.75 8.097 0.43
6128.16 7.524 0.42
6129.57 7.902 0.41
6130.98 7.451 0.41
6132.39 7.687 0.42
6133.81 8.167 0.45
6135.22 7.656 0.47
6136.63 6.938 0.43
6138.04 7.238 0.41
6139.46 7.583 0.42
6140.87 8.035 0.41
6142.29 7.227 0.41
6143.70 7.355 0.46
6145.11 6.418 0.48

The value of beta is 24.9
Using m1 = 60.4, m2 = 7.866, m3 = 18.5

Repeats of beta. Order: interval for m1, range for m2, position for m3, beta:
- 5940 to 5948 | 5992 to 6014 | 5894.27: 24.9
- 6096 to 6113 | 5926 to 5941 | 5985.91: 23.2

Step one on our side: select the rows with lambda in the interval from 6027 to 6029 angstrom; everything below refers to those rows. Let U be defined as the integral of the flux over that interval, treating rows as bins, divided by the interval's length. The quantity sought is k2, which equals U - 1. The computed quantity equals 6.9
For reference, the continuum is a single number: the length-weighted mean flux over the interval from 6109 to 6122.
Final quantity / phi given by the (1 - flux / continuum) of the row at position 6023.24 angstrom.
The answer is 0.03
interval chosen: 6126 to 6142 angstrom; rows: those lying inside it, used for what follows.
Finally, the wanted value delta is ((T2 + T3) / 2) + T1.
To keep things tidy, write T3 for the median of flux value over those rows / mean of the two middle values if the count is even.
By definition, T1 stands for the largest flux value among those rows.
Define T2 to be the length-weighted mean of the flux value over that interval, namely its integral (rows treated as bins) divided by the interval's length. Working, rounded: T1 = 8.167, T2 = 7.65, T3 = 7.66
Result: 15.8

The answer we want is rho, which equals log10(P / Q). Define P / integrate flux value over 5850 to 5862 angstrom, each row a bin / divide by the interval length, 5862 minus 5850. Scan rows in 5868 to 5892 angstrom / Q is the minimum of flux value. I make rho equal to 0.11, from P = 7.47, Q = 5.845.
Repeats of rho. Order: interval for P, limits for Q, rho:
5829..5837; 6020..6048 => 0.04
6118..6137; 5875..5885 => 0.02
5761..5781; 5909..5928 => 0.06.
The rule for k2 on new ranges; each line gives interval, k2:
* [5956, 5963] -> 6.5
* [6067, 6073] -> 7.0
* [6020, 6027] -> 6.6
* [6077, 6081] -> 7.1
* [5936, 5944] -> 6.5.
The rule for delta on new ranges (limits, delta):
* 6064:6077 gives 16.2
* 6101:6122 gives 16.3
